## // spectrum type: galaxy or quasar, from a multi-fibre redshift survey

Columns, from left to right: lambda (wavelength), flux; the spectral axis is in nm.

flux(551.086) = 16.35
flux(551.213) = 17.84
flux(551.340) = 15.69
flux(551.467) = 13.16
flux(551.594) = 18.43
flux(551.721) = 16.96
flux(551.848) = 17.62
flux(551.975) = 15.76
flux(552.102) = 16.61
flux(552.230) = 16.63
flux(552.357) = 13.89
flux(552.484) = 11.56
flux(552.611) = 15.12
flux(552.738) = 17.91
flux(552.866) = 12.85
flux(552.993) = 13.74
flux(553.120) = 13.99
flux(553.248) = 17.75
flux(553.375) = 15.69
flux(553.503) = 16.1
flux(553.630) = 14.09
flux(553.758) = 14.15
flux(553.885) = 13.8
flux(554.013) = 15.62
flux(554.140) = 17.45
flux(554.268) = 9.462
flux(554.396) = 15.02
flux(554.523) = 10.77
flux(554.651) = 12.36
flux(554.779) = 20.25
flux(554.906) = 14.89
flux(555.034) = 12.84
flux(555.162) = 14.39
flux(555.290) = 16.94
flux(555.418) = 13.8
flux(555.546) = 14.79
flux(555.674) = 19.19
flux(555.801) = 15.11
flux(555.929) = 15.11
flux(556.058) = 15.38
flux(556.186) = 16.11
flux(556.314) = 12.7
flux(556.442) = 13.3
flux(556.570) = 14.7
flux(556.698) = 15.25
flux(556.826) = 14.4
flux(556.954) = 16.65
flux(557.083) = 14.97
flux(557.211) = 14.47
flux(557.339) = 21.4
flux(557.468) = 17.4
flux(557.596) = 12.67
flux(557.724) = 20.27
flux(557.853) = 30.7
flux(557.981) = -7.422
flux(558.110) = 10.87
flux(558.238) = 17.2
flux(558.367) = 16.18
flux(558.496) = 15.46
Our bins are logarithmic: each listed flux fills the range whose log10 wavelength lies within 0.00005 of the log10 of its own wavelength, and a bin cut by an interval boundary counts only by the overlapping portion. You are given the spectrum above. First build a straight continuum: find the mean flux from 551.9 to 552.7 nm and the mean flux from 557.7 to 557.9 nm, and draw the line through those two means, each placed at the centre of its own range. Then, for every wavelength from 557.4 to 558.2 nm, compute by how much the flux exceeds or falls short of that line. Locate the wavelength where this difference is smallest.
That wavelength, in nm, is 557.981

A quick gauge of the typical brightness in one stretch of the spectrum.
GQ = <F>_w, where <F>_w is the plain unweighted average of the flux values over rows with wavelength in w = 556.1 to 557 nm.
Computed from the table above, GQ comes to 14.7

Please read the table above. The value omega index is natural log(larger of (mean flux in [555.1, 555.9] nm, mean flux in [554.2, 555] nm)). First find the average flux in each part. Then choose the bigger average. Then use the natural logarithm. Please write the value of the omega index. 2.75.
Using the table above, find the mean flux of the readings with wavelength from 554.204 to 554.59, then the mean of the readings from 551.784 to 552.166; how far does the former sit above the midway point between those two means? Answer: -2.5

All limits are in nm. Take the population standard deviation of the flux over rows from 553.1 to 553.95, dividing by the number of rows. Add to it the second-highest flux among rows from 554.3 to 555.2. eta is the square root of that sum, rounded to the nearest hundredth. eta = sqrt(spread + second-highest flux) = 4.05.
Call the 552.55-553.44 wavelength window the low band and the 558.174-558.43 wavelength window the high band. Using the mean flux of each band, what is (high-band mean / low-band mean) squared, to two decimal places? 1.19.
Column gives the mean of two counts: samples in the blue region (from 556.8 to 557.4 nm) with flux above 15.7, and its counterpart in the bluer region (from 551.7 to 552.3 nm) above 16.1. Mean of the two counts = 3.0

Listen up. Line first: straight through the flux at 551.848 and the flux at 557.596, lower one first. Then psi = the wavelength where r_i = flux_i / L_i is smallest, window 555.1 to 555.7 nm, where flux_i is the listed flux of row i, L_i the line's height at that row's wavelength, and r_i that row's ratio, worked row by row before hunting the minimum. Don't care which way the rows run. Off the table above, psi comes 555.418 nm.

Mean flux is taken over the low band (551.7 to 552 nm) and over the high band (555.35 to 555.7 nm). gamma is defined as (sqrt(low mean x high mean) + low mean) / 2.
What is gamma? 16.6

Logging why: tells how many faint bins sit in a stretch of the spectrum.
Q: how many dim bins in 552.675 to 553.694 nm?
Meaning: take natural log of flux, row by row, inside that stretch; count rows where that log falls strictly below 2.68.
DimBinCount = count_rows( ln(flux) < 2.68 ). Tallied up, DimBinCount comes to 4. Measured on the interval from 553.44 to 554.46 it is 4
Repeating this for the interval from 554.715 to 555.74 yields 3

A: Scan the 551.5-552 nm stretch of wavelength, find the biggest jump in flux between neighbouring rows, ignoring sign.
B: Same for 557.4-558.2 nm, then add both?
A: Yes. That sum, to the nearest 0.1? 40.0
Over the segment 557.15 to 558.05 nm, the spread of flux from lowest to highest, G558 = 38.1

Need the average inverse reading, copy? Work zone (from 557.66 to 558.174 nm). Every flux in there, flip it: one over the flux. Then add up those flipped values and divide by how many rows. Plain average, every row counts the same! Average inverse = 0.0098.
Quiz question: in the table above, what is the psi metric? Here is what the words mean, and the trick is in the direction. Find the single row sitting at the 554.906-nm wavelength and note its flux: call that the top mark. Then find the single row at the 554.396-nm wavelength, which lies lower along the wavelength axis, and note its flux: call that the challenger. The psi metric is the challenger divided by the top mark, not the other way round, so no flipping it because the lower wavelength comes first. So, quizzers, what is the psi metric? 1.01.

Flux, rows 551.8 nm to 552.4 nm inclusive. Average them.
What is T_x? 16.1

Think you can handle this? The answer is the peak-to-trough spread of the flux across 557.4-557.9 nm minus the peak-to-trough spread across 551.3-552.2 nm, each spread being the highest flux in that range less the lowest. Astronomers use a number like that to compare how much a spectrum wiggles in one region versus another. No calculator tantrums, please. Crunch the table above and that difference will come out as 13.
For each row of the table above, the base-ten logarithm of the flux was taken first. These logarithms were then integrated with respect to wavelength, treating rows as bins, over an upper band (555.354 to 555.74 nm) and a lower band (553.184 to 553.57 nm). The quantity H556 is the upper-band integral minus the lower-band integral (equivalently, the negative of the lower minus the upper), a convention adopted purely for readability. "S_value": -0.006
